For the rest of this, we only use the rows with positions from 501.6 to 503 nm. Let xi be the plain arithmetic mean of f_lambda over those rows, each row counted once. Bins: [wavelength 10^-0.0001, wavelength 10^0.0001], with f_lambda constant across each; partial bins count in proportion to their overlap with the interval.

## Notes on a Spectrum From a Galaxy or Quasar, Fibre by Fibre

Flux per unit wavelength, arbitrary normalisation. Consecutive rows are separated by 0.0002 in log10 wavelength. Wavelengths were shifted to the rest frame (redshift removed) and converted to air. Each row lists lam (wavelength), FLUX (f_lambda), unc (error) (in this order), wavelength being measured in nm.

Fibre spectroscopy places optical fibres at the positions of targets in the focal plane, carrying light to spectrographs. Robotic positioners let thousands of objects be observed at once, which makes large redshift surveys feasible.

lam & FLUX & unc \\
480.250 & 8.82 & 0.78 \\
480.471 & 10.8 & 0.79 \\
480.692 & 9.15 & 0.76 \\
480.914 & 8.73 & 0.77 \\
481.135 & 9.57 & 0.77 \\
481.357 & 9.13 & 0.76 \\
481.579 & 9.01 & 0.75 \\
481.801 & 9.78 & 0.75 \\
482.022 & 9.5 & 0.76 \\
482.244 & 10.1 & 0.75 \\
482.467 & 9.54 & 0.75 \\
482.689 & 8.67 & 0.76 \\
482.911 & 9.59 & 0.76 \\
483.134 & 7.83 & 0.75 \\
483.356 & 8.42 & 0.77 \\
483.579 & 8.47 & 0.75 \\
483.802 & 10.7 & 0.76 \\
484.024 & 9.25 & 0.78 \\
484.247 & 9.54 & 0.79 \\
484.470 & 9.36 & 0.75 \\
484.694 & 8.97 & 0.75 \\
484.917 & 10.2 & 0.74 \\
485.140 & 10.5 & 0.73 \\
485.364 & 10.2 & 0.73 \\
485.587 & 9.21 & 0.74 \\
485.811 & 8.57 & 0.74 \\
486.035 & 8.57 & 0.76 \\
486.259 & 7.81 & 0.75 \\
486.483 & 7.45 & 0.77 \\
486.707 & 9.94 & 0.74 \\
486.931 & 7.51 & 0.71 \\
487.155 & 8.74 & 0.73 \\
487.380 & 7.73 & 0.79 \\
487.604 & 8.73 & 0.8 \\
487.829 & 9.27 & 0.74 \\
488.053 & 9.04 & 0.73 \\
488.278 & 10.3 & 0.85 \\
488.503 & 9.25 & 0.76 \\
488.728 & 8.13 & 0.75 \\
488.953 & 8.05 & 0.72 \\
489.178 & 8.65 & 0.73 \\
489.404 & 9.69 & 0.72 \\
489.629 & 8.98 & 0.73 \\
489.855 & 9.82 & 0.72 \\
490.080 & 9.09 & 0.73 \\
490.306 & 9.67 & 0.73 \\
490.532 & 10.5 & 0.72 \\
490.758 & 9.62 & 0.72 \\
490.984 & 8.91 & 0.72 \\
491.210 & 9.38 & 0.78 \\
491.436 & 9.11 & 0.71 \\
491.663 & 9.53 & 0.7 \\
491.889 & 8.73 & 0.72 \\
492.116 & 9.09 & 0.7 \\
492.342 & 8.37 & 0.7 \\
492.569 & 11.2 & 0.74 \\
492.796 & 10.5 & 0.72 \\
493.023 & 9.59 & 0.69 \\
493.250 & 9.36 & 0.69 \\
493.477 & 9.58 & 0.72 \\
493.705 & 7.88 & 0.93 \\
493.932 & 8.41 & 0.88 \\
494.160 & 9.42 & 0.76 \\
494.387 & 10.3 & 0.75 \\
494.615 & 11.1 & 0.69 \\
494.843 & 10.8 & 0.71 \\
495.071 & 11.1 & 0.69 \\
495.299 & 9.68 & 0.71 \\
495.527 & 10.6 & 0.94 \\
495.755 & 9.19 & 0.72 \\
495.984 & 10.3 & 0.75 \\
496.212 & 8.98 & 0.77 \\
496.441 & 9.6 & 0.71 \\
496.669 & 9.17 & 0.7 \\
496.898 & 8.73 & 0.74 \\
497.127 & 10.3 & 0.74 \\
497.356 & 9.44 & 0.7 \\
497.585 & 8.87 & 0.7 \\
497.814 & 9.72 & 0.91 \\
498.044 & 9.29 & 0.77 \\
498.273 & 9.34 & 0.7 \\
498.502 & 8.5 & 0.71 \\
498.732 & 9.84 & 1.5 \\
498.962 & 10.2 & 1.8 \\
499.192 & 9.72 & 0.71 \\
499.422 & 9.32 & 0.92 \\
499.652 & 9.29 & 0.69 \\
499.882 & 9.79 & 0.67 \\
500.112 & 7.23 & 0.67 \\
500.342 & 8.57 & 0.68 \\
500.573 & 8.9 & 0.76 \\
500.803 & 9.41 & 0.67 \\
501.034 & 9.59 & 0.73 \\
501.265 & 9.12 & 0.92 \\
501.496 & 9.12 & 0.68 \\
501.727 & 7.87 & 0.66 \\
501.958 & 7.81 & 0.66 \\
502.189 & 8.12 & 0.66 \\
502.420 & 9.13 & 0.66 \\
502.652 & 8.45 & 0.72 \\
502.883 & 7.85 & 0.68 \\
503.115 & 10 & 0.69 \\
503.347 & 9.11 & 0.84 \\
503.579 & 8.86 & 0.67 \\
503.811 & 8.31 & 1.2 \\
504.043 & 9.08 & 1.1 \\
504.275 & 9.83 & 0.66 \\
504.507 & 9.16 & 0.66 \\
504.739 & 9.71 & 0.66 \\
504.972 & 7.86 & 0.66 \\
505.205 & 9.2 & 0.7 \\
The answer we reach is 8.2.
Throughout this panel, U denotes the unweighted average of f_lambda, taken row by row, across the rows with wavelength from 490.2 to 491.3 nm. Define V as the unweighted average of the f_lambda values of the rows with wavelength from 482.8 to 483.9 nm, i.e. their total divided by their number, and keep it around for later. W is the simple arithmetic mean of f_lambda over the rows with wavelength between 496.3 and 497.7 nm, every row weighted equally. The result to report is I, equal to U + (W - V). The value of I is 10.0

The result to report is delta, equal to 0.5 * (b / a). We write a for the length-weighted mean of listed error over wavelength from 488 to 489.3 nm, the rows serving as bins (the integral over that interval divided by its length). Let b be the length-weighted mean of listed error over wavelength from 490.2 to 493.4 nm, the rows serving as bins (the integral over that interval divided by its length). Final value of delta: 0.47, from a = 0.757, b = 0.717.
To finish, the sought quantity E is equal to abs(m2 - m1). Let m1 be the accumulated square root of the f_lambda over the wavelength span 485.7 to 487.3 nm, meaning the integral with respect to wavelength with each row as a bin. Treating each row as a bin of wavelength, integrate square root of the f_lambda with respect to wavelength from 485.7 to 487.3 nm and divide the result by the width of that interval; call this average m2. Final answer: 1.73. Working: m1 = 4.62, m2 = 2.887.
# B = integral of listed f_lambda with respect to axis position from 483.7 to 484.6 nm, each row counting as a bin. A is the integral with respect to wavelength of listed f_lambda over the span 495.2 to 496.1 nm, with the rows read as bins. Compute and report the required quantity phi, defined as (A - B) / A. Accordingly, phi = 0.03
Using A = 9.0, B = 8.7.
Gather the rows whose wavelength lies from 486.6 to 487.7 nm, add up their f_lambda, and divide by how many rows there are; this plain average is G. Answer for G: 8.53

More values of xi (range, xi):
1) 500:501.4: 8.8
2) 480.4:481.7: 9.4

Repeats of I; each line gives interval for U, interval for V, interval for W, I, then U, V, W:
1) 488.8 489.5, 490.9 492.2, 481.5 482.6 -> 9.3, 8.8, 9.1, 9.59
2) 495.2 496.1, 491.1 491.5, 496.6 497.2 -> 10.1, 9.9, 9.2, 9.40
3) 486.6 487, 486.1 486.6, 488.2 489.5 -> 10.1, 8.7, 7.6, 9.01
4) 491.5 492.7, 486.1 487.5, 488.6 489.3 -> 9.5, 9.4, 8.2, 8.28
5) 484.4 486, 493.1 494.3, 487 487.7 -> 9.0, 9.6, 8.9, 8.40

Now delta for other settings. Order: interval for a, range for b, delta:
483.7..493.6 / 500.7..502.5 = 0.48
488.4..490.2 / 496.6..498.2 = 0.51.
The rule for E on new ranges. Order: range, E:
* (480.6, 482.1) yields 1.52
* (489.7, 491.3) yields 1.85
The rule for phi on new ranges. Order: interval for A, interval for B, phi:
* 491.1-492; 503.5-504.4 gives 0.02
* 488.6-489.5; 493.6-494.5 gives -0.05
